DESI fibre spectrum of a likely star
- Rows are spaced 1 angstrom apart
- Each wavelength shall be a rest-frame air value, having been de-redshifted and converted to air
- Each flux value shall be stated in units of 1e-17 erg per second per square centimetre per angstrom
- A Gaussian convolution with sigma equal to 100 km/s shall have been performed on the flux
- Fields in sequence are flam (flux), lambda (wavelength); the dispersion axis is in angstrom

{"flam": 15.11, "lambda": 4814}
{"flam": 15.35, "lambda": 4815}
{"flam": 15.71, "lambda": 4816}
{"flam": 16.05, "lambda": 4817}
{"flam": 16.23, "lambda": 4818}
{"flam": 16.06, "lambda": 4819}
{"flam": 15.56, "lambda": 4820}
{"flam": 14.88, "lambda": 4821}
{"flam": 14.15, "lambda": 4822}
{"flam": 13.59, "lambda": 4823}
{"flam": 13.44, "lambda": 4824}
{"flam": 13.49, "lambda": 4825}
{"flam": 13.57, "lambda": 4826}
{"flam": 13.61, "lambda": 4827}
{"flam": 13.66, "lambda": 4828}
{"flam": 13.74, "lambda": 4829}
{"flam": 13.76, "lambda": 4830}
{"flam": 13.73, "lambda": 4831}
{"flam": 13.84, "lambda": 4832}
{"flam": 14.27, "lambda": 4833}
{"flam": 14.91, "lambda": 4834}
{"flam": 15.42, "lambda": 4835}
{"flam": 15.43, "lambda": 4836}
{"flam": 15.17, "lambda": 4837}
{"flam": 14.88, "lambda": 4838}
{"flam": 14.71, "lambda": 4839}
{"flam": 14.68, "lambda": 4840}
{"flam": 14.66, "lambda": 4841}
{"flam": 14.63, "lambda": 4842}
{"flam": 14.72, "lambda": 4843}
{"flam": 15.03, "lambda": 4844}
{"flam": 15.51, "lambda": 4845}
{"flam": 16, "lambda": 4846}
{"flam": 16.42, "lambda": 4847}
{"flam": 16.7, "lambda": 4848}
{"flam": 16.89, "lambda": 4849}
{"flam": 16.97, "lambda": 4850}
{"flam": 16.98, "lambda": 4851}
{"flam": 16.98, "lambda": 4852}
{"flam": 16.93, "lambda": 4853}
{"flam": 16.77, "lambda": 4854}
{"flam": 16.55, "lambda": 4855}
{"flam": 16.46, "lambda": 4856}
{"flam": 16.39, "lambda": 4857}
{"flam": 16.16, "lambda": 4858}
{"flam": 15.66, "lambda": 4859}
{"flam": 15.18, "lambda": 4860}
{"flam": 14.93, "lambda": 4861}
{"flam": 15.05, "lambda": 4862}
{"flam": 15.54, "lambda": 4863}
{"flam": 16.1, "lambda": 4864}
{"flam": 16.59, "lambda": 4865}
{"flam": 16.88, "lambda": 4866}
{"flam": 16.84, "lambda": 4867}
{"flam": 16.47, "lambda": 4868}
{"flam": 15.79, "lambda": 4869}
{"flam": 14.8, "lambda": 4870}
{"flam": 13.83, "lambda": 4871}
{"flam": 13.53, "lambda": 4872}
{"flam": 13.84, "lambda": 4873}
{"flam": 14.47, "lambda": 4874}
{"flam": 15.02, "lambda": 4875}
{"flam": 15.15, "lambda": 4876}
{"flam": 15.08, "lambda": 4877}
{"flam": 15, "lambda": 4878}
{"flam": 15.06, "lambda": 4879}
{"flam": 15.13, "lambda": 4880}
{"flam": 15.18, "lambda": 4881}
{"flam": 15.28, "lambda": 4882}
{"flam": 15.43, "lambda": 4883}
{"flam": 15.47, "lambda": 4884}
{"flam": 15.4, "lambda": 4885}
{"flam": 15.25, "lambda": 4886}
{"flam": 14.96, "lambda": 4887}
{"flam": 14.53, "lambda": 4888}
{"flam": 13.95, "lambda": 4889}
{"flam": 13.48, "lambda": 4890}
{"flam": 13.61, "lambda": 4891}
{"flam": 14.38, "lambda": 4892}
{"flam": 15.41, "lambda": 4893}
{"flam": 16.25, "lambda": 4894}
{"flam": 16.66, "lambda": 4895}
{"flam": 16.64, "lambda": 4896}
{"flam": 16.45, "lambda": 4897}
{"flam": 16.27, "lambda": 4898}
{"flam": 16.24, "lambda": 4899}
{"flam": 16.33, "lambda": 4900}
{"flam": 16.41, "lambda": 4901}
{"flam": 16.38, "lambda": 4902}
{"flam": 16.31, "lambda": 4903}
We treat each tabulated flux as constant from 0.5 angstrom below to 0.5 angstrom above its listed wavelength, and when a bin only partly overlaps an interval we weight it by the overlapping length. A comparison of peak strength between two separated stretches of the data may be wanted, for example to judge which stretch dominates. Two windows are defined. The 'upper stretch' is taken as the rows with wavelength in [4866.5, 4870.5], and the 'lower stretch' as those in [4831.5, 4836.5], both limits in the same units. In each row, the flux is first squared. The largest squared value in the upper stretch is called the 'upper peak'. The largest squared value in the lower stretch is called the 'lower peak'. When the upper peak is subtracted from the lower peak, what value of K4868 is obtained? -46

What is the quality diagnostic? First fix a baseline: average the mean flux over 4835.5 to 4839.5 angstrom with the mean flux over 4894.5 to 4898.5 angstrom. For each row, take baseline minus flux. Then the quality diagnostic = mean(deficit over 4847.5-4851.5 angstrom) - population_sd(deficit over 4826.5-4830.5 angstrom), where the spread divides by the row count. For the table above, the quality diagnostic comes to -1.2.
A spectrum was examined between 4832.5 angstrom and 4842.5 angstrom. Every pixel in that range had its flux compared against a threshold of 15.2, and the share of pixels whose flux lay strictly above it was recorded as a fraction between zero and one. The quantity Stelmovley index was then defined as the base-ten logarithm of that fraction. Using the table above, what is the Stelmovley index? -0.7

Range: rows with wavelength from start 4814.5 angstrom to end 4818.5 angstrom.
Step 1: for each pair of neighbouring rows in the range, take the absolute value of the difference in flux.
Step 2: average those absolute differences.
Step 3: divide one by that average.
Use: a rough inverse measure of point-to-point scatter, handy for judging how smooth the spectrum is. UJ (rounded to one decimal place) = 3.4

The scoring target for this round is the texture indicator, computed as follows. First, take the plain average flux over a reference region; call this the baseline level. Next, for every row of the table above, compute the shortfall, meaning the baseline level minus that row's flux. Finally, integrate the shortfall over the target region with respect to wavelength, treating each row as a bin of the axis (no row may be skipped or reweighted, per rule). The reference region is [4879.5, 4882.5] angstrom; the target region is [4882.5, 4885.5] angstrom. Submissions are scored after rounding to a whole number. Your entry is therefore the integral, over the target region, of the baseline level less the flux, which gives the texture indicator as -1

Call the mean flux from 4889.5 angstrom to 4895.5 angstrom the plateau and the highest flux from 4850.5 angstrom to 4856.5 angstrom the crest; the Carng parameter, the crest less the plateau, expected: 2.0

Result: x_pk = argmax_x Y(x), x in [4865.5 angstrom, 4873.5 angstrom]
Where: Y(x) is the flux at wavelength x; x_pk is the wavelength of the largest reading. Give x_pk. 4866 angstrom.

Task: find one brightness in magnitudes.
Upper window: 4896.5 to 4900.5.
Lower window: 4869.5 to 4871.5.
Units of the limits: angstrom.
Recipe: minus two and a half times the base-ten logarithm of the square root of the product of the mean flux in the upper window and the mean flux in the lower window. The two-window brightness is -2.96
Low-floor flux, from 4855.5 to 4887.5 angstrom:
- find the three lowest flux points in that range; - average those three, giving 13.73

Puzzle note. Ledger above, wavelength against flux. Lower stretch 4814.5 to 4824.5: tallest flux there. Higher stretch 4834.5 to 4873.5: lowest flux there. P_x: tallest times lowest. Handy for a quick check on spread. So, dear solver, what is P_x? 220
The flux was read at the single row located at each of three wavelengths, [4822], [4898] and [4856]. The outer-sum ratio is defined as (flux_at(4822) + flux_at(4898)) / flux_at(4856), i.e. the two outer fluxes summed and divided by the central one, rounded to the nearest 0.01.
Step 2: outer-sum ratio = 1.85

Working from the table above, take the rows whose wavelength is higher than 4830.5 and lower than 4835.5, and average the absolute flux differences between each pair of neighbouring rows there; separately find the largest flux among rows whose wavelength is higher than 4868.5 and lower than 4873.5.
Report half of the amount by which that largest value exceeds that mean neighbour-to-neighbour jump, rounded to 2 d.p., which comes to 7.68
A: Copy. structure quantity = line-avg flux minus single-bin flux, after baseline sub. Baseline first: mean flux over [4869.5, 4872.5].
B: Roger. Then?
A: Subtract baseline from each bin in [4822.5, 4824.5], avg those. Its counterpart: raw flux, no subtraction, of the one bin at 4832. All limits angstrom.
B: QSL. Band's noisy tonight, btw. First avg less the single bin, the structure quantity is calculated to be -14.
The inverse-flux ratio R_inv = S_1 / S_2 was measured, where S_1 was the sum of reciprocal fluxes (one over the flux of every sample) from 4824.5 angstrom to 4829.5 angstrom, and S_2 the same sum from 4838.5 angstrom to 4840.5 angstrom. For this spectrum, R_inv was 2.7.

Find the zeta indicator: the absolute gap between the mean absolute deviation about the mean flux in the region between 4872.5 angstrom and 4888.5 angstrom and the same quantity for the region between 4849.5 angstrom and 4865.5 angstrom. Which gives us 0.31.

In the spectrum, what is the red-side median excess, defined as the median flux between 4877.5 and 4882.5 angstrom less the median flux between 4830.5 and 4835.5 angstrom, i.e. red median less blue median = 0.9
